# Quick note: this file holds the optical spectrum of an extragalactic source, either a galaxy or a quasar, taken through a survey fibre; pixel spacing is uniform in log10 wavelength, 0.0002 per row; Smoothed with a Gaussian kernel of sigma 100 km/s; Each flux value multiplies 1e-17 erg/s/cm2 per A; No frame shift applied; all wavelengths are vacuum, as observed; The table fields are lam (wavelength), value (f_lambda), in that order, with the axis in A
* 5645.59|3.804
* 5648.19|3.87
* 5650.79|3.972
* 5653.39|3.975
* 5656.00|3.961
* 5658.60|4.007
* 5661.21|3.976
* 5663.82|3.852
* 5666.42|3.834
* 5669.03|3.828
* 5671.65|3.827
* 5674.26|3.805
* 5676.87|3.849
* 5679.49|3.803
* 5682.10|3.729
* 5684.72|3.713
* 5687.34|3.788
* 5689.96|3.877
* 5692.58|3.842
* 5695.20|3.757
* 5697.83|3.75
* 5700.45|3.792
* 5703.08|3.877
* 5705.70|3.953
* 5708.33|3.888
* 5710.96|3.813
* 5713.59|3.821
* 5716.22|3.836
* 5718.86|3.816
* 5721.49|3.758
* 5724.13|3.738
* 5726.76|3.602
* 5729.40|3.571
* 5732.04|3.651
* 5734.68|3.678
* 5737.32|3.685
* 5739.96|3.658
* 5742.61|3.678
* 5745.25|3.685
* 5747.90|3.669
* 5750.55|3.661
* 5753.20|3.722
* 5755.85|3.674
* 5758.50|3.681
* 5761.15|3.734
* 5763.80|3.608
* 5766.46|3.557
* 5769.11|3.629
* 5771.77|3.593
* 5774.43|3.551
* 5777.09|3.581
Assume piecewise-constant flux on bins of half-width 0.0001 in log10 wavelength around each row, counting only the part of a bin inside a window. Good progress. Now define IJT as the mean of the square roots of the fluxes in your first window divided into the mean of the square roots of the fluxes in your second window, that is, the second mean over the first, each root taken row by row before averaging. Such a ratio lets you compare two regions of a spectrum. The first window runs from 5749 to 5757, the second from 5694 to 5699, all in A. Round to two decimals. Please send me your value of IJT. 1.01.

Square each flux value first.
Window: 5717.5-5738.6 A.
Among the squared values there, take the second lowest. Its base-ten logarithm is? 1.11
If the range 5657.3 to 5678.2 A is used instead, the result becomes 1.17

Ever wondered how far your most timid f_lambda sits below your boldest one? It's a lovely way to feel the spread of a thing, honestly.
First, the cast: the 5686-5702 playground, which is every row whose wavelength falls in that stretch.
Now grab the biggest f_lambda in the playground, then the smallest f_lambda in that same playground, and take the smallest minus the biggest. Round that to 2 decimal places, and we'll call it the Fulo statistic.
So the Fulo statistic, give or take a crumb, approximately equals -0.13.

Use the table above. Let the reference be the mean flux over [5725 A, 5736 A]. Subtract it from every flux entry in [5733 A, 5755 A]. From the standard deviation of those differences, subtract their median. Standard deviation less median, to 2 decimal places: -0.03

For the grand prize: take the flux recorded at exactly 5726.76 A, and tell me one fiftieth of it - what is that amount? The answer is 0.072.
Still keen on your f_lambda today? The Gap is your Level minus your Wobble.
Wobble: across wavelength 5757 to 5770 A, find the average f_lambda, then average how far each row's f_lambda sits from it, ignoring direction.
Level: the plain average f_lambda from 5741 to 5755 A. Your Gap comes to 3.63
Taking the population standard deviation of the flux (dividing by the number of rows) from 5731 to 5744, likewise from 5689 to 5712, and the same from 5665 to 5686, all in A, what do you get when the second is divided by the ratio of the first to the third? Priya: 0.23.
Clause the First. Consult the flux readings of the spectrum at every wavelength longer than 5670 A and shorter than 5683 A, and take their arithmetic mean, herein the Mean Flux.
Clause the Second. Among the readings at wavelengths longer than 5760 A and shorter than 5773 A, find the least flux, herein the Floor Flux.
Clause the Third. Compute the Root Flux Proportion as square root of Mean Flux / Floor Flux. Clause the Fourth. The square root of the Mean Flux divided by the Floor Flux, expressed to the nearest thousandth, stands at 1.034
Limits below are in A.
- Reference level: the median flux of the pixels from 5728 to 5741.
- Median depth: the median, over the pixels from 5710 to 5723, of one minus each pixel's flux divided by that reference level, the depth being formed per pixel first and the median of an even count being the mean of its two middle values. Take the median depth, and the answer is -0.04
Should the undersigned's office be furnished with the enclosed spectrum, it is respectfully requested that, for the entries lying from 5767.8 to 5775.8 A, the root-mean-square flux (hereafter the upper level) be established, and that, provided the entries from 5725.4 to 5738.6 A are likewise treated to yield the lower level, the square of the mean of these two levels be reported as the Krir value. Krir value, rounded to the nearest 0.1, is 13.1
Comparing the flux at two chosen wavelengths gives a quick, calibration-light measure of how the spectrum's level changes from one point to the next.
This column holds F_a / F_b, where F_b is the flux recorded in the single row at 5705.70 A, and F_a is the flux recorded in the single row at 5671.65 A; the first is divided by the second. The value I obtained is 0.97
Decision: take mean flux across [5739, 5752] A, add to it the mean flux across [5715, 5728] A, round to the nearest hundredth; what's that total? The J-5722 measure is 7.42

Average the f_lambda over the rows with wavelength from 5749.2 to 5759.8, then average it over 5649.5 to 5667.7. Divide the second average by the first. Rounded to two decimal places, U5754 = 1.07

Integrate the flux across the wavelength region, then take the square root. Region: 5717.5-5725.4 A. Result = 5.46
